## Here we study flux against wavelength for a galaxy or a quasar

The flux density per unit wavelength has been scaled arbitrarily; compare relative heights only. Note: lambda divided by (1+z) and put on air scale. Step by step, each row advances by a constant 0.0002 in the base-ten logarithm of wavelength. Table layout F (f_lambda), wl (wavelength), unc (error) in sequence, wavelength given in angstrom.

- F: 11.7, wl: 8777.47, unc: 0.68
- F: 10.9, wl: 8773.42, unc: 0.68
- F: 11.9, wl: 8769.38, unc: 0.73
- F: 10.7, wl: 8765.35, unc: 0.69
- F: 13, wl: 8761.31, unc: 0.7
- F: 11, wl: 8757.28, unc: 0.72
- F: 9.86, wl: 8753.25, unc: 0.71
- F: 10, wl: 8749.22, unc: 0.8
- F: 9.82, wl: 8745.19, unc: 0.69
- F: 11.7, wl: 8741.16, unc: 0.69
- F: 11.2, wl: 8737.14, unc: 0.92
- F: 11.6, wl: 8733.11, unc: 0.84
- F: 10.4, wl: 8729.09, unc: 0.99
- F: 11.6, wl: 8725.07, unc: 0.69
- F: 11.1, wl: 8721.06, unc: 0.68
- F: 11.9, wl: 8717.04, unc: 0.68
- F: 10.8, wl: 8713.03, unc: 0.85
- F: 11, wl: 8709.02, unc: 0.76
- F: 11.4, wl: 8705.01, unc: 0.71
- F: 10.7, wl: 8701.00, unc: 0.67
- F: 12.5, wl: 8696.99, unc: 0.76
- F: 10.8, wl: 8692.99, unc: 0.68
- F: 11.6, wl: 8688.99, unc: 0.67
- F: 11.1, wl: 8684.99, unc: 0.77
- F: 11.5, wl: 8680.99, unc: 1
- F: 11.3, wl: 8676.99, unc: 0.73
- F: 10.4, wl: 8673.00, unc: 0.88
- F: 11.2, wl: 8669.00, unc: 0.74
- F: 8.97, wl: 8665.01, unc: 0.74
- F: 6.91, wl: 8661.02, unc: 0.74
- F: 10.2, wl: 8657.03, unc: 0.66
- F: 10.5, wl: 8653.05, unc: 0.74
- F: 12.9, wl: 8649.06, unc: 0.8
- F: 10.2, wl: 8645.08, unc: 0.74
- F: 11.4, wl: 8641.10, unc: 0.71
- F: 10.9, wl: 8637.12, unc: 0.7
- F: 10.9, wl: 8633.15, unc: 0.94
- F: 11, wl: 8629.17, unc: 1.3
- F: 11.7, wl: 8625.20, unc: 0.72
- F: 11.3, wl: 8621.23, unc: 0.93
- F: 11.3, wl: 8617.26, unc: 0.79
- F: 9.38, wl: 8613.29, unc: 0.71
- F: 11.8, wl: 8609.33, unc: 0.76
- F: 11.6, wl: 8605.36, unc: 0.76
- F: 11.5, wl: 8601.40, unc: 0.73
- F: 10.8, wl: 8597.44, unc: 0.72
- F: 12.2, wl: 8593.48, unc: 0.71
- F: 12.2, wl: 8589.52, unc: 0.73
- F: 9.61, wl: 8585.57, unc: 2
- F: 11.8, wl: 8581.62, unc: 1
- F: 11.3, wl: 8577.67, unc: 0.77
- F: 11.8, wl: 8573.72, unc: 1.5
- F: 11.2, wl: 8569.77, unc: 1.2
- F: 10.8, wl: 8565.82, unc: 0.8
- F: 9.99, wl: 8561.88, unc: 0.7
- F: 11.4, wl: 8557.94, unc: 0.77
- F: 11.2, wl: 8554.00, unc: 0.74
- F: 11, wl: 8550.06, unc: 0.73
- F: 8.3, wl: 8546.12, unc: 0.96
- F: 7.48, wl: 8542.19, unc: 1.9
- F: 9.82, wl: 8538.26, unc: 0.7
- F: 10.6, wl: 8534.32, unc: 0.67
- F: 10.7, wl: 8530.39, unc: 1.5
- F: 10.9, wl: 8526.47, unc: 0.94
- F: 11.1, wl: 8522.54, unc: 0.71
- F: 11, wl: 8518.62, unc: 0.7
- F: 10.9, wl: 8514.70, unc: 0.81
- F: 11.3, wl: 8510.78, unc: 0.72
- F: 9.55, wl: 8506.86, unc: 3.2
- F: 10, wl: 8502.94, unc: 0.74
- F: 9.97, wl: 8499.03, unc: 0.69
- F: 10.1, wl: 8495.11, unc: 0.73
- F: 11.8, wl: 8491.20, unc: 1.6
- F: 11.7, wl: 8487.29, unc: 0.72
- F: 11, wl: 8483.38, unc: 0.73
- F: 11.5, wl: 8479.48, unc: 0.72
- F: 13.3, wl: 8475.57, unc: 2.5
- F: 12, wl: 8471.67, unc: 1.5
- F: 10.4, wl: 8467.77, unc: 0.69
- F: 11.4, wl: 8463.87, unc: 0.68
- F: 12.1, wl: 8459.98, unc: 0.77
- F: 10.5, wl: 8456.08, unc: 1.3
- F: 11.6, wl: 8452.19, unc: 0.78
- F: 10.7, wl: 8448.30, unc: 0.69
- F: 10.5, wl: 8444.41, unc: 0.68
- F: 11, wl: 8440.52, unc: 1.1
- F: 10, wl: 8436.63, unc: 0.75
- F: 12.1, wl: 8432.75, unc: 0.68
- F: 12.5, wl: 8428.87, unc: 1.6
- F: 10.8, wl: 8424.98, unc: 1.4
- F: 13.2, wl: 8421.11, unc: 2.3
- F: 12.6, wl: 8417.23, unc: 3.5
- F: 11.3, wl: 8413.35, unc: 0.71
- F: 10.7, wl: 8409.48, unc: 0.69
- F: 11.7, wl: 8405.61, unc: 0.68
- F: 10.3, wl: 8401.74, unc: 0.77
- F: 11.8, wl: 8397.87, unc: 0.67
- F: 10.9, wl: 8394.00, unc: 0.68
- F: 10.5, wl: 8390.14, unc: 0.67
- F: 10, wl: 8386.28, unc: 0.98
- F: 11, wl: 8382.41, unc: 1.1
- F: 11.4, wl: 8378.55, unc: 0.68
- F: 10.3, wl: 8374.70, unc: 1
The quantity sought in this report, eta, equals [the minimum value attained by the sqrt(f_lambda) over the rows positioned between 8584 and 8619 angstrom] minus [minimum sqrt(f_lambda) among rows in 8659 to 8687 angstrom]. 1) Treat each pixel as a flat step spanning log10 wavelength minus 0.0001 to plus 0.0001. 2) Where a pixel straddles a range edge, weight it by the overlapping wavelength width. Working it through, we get 0.43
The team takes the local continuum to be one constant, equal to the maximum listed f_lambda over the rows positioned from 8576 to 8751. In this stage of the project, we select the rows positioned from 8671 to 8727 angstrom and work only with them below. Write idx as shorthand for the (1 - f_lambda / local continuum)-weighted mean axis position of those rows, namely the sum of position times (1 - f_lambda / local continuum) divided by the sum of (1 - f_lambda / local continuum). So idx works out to 8698.0 angstrom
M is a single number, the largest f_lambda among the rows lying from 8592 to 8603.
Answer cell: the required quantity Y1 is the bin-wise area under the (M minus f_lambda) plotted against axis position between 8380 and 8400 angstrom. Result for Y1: 27.0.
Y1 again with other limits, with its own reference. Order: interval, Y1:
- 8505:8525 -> 28.4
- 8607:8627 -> 22.0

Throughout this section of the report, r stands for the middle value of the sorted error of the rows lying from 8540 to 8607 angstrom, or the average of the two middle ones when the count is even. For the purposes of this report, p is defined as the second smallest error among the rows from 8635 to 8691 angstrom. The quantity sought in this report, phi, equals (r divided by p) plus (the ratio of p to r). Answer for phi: 2.02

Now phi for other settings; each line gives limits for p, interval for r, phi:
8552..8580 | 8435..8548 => 2.00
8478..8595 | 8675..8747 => 2.00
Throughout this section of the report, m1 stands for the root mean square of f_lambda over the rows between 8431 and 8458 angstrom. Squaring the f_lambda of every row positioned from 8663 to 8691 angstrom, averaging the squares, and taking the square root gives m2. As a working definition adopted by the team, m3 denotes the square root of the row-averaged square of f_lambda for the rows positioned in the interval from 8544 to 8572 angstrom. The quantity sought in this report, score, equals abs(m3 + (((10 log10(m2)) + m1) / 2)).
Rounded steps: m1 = 10.9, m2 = 10.9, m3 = 10.6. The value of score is 21.3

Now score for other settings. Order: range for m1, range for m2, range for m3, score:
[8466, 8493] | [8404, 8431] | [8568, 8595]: 22.7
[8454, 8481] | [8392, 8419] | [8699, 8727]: 22.3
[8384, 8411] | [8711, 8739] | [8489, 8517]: 21.2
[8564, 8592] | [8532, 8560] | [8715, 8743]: 22.0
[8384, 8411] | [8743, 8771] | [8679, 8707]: 22.0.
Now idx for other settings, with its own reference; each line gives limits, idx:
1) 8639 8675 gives 8659.2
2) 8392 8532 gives 8467.6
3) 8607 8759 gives 8683.0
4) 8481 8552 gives 8520.8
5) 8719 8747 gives 8734.0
